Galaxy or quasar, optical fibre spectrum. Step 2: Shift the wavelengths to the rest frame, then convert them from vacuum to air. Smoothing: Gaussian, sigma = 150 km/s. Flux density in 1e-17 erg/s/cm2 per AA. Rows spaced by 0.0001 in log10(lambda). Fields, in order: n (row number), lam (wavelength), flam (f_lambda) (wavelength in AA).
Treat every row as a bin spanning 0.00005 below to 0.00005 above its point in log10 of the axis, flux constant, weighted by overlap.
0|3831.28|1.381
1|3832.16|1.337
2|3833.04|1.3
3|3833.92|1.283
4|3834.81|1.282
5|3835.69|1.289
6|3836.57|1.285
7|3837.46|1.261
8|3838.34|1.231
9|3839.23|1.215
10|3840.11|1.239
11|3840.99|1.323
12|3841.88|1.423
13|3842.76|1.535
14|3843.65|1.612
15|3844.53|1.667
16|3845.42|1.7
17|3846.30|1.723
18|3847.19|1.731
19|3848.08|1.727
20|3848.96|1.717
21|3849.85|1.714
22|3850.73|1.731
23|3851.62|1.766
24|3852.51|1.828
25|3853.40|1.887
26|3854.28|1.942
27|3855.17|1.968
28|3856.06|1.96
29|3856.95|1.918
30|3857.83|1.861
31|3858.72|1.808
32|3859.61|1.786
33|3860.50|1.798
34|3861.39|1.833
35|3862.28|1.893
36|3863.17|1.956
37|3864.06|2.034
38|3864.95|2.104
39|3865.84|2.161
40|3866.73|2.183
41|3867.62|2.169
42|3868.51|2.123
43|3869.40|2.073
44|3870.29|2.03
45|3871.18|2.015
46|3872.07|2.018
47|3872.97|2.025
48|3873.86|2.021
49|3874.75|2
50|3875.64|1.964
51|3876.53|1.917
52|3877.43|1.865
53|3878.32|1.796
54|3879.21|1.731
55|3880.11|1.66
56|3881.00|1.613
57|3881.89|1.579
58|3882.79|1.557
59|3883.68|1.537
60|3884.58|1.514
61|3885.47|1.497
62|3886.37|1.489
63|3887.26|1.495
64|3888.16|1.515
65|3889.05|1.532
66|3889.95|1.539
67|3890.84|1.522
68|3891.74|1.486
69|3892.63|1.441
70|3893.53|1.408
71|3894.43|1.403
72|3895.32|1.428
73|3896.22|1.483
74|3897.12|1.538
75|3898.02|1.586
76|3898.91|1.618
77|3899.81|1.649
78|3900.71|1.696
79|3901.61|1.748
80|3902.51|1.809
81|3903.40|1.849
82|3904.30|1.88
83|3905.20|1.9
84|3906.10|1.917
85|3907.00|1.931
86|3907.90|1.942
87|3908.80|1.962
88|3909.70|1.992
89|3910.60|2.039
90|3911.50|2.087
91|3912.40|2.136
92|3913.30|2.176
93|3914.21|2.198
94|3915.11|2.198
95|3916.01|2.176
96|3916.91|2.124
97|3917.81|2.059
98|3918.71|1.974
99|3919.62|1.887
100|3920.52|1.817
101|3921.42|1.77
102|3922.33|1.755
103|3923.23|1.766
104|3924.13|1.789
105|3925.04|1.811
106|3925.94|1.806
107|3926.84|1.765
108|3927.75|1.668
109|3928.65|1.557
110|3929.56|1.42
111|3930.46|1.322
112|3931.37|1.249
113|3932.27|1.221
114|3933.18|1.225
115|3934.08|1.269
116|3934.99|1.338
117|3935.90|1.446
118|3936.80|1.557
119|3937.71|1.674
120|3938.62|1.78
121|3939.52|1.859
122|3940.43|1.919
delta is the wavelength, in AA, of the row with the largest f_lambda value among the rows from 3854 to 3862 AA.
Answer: 3855.17 AA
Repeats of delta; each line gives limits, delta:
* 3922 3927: 3925.04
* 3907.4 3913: 3912.40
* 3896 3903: 3902.51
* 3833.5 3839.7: 3835.69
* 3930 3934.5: 3930.46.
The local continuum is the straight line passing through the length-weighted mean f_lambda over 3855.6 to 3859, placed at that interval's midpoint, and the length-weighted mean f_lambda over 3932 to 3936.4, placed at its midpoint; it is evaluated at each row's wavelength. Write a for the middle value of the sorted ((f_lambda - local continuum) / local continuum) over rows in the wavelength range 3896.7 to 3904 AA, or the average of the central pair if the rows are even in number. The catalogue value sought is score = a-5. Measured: -4.93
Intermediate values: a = 0.07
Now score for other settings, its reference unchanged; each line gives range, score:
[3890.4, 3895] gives -5.11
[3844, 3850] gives -5.12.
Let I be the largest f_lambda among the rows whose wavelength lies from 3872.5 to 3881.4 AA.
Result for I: 2.025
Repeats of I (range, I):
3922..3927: 1.811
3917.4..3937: 2.059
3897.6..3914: 2.176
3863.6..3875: 2.183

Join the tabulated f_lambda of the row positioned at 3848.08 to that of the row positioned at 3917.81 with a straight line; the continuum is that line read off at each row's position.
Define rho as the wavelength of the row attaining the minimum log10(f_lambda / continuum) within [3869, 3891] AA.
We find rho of 3886.37 AA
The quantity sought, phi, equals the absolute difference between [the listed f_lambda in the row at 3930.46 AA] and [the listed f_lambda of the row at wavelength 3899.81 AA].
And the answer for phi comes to 0.33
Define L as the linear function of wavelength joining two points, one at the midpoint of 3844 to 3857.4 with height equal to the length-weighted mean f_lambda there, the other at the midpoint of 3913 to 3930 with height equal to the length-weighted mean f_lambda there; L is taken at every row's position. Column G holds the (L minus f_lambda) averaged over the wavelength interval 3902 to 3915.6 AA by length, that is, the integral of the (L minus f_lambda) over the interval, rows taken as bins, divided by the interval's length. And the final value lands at -0.14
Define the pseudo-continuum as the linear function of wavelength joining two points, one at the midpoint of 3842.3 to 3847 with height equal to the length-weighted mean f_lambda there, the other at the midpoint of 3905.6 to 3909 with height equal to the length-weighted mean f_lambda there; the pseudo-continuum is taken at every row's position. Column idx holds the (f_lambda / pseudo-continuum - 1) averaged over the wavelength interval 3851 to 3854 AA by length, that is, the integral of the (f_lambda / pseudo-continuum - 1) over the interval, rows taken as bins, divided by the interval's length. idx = 0.08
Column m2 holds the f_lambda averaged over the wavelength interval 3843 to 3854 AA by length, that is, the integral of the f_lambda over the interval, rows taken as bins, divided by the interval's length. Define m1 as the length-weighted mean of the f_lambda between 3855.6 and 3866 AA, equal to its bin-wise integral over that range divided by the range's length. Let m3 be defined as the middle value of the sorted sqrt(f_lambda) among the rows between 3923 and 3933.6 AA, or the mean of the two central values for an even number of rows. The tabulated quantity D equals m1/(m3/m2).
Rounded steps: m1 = 1.9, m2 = 1.73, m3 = 1.27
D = 2.62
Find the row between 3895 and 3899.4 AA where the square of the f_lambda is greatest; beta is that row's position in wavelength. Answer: 3898.91 AA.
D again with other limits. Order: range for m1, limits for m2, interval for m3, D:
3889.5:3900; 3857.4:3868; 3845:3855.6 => 2.25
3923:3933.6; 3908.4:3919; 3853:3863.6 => 2.36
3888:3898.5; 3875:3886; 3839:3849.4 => 1.97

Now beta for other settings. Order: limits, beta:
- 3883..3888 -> 3883.68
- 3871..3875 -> 3872.97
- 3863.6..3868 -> 3866.73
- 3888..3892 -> 3889.95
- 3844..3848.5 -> 3847.19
